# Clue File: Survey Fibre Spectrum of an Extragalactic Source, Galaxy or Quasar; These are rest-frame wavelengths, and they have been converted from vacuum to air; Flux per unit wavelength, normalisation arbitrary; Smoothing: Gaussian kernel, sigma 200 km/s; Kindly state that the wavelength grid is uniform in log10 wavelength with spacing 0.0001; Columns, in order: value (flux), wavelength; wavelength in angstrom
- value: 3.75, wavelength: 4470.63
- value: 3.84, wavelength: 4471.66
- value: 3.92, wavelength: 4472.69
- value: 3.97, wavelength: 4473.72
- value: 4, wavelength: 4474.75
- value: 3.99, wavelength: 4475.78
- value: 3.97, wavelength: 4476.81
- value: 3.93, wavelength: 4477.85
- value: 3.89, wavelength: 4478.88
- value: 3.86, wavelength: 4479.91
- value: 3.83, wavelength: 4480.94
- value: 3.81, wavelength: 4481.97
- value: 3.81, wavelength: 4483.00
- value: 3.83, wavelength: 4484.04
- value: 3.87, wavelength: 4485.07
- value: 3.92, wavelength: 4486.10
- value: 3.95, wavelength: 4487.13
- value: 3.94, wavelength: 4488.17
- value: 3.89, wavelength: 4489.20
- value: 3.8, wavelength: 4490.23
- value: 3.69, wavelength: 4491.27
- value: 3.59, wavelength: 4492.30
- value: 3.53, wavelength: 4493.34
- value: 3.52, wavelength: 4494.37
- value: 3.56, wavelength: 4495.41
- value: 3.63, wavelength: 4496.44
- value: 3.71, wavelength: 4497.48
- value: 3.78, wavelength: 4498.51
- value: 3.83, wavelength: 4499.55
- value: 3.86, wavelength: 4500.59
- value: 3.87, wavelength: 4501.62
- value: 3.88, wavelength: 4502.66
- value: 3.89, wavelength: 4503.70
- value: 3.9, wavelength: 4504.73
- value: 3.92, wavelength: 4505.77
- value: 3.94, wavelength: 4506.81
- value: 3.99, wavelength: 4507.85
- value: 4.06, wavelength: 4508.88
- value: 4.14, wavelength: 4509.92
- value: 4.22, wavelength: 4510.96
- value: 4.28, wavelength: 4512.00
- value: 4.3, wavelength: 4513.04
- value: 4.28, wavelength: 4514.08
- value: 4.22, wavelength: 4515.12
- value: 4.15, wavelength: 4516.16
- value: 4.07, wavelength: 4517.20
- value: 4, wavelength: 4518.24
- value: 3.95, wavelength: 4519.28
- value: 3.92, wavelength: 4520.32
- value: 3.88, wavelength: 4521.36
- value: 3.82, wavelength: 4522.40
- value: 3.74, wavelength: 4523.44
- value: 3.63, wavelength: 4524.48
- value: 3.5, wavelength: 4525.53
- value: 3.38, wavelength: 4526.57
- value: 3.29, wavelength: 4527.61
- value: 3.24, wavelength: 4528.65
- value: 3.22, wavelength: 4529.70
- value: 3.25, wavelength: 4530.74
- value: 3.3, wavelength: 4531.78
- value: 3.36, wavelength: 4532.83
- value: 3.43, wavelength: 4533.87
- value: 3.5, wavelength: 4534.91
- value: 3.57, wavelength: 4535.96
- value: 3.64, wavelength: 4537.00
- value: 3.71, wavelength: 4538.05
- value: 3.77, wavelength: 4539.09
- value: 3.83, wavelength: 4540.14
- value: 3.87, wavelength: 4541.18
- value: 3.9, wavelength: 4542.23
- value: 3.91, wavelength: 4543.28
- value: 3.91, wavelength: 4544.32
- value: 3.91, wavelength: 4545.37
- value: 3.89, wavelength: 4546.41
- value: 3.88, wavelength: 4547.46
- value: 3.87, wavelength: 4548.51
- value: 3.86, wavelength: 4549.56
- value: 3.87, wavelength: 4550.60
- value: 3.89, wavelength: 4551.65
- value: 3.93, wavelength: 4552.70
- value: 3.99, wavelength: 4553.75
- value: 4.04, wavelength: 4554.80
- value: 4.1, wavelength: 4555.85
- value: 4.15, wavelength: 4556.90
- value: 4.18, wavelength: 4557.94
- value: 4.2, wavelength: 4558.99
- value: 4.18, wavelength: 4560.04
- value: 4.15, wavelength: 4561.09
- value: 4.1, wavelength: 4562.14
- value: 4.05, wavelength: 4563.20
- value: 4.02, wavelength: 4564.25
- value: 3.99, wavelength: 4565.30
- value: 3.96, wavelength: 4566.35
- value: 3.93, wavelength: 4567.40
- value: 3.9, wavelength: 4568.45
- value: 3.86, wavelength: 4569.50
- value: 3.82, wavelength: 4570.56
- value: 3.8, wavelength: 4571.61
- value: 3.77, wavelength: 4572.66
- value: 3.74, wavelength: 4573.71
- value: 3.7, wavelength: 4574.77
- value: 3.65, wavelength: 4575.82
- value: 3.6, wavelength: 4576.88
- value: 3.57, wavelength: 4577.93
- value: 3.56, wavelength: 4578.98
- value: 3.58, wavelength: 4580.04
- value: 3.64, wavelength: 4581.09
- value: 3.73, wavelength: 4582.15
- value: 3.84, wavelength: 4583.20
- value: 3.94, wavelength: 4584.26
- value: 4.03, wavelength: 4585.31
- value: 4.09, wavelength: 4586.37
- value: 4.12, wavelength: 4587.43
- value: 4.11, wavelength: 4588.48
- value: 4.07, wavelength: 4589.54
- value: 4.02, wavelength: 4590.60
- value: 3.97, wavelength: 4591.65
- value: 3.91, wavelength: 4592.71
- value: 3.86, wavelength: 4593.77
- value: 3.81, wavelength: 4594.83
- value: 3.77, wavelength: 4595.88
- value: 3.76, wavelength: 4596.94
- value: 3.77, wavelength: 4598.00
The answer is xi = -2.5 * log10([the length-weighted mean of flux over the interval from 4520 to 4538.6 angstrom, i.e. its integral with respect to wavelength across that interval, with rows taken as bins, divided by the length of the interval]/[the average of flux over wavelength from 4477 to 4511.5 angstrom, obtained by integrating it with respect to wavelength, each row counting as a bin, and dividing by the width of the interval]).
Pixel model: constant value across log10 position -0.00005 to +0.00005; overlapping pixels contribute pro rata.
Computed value 0.10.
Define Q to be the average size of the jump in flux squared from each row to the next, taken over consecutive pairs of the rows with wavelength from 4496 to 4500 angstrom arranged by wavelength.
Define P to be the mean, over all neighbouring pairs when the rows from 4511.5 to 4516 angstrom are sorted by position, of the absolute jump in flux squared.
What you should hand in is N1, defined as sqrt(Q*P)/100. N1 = 0.0038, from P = 0.284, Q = 0.50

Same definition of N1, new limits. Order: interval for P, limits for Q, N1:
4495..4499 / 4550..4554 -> 0.0041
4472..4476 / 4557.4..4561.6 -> 0.0022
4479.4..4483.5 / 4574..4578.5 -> 0.0020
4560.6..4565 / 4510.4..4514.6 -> 0.0032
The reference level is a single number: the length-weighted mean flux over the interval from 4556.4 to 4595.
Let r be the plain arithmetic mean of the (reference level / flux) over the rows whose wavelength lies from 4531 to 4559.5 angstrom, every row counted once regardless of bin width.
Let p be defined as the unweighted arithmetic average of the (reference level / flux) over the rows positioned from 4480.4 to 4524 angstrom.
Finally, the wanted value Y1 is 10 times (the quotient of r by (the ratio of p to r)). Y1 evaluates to 10.4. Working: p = 1.00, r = 1.02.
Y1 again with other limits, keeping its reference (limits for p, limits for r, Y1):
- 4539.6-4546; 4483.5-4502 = 10.8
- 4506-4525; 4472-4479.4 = 10.1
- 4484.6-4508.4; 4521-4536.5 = 12.4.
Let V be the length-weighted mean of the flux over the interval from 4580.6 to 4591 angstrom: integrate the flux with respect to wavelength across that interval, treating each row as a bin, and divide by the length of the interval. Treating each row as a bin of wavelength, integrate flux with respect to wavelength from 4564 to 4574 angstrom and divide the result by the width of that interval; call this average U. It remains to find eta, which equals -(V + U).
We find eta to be -7.84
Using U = 3.88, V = 3.96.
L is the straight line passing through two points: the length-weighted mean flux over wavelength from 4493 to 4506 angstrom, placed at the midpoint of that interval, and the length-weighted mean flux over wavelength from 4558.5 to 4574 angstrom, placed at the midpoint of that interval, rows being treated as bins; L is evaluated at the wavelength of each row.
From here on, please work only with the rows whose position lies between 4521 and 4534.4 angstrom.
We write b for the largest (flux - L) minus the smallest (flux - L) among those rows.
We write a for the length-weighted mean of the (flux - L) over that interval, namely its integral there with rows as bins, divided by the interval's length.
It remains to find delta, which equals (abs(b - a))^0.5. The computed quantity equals 1.0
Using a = -0.39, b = 0.69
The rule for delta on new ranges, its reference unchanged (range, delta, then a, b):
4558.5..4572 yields 0.6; 0.03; 0.44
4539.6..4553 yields 0.3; -0.02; 0.07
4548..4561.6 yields 0.5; 0.10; 0.31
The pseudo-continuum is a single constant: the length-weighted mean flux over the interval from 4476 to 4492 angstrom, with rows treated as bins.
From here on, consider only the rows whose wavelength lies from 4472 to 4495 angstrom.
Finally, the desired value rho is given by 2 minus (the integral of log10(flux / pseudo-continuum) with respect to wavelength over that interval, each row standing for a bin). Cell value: 2.1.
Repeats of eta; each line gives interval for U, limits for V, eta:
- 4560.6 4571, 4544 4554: -7.87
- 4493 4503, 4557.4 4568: -7.80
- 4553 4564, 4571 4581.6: -7.77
